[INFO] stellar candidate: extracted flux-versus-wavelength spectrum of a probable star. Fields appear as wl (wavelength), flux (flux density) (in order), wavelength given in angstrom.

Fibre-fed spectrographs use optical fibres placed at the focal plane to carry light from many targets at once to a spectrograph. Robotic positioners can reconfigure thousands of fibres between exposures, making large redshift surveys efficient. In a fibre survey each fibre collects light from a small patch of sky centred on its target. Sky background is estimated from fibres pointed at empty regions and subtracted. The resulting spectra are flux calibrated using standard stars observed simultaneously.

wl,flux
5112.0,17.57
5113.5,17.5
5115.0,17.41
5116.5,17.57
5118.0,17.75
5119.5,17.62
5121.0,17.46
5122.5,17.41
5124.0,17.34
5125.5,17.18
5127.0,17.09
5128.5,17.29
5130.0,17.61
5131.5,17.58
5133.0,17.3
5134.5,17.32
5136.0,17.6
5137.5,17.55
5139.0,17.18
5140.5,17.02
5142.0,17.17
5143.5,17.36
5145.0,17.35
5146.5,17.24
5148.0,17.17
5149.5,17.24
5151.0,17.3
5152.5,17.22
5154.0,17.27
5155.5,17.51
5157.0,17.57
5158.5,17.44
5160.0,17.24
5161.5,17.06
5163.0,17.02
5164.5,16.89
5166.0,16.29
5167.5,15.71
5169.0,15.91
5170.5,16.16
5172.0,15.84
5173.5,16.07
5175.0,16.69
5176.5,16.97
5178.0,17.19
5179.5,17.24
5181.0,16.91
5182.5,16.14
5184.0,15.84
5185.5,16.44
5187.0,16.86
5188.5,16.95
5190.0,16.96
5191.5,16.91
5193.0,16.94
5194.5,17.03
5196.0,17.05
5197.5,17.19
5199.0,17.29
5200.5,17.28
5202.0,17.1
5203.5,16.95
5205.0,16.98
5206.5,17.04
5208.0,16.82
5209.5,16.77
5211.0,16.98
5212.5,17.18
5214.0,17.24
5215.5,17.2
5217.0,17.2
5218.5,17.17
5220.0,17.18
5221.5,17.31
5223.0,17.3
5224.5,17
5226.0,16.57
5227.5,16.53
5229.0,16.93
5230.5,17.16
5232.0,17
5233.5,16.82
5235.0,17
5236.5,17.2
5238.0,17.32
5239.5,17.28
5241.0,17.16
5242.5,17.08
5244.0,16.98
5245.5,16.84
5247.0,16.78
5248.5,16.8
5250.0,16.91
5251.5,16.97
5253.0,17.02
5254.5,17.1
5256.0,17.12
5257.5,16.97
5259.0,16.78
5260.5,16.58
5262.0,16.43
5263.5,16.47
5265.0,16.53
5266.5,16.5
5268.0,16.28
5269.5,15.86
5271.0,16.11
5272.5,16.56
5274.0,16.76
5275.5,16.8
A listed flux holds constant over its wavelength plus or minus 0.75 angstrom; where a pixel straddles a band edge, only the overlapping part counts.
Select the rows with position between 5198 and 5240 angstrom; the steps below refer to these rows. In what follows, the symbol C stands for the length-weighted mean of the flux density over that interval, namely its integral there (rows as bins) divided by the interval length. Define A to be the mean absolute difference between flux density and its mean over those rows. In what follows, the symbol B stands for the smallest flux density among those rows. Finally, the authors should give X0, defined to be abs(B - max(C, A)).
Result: 0.53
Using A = 0.17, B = 16.53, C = 17.1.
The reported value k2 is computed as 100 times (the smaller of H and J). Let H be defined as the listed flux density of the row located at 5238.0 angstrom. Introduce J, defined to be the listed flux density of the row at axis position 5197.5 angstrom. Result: 1719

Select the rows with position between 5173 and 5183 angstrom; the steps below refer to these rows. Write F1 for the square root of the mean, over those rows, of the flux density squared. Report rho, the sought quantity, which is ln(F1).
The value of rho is 2.82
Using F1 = 16.8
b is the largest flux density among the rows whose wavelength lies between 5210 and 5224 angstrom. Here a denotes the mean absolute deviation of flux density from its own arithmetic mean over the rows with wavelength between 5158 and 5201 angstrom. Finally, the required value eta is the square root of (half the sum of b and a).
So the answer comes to 2.98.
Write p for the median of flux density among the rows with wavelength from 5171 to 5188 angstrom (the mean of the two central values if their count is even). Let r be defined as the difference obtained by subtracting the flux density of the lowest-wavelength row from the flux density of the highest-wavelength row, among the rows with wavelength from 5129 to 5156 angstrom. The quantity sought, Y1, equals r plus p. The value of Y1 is 16.6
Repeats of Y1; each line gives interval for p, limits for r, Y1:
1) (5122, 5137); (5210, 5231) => 17.5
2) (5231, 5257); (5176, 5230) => 17.0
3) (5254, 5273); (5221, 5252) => 16.2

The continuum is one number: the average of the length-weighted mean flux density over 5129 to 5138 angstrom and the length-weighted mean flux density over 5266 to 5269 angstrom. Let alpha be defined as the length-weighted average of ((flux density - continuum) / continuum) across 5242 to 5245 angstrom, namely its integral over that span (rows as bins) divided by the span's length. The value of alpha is 0.006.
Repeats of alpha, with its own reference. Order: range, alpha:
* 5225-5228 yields -0.019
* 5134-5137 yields 0.034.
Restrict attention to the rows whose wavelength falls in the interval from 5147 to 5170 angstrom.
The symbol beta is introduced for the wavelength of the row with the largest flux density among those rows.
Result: 5157.0 angstrom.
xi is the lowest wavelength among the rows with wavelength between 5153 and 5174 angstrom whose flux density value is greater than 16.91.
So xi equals 5154.0 angstrom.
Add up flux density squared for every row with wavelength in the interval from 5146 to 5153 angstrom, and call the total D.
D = 1485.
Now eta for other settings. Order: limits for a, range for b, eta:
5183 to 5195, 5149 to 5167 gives 2.99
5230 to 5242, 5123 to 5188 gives 2.98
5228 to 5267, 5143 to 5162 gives 2.98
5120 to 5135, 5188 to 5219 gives 2.95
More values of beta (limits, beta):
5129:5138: 5130.0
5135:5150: 5136.0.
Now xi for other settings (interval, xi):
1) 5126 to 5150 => 5127.0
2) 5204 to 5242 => 5205.0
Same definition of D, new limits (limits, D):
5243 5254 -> 1999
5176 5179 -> 583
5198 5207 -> 1756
